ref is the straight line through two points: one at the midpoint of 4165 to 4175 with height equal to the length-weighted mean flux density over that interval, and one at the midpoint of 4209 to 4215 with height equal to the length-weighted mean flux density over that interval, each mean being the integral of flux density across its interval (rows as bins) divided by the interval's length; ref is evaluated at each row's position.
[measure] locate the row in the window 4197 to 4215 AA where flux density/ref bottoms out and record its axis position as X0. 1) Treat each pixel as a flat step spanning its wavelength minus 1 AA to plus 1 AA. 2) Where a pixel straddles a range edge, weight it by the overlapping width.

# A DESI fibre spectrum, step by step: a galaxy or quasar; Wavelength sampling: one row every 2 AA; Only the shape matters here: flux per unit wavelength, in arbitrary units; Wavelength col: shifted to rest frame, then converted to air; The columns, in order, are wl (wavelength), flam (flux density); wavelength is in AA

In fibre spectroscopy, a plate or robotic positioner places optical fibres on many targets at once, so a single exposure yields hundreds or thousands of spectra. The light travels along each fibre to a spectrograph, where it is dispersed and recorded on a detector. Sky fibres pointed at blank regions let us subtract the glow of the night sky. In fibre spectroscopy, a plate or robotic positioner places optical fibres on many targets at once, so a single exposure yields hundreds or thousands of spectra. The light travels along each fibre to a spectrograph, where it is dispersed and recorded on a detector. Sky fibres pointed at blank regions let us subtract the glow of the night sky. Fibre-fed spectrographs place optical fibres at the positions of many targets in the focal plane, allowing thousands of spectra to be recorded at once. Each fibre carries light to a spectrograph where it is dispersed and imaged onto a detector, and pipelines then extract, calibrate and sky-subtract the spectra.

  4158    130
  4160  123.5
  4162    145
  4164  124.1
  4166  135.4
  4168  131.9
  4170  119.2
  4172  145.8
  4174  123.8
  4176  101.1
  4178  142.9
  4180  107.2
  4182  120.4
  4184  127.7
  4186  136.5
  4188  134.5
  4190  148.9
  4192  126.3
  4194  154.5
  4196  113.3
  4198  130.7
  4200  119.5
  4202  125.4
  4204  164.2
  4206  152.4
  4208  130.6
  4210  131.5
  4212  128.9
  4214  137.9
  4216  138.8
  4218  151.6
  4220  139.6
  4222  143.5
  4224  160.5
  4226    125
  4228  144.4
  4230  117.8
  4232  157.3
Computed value 4200 AA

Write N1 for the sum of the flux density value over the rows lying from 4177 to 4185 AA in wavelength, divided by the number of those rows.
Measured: 125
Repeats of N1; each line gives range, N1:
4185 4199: 135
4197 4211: 136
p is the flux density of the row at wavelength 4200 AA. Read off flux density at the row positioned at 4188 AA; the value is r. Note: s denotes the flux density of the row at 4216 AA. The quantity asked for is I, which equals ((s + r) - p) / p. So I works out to 1.29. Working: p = 119.5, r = 134.5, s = 138.8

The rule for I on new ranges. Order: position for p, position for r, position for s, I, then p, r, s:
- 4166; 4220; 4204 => 1.24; 135.4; 139.6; 164.2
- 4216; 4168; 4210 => 0.90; 138.8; 131.9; 131.5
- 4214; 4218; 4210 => 1.05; 137.9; 151.6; 131.5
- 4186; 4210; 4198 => 0.92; 136.5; 131.5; 130.7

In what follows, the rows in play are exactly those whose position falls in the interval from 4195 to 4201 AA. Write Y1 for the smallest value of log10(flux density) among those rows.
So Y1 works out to 2.05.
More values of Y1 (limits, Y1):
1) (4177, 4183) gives 2.03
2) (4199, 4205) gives 2.08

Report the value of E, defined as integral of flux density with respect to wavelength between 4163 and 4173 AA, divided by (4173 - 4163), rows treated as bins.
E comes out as 131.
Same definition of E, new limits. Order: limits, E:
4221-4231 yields 138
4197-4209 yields 137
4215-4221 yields 143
